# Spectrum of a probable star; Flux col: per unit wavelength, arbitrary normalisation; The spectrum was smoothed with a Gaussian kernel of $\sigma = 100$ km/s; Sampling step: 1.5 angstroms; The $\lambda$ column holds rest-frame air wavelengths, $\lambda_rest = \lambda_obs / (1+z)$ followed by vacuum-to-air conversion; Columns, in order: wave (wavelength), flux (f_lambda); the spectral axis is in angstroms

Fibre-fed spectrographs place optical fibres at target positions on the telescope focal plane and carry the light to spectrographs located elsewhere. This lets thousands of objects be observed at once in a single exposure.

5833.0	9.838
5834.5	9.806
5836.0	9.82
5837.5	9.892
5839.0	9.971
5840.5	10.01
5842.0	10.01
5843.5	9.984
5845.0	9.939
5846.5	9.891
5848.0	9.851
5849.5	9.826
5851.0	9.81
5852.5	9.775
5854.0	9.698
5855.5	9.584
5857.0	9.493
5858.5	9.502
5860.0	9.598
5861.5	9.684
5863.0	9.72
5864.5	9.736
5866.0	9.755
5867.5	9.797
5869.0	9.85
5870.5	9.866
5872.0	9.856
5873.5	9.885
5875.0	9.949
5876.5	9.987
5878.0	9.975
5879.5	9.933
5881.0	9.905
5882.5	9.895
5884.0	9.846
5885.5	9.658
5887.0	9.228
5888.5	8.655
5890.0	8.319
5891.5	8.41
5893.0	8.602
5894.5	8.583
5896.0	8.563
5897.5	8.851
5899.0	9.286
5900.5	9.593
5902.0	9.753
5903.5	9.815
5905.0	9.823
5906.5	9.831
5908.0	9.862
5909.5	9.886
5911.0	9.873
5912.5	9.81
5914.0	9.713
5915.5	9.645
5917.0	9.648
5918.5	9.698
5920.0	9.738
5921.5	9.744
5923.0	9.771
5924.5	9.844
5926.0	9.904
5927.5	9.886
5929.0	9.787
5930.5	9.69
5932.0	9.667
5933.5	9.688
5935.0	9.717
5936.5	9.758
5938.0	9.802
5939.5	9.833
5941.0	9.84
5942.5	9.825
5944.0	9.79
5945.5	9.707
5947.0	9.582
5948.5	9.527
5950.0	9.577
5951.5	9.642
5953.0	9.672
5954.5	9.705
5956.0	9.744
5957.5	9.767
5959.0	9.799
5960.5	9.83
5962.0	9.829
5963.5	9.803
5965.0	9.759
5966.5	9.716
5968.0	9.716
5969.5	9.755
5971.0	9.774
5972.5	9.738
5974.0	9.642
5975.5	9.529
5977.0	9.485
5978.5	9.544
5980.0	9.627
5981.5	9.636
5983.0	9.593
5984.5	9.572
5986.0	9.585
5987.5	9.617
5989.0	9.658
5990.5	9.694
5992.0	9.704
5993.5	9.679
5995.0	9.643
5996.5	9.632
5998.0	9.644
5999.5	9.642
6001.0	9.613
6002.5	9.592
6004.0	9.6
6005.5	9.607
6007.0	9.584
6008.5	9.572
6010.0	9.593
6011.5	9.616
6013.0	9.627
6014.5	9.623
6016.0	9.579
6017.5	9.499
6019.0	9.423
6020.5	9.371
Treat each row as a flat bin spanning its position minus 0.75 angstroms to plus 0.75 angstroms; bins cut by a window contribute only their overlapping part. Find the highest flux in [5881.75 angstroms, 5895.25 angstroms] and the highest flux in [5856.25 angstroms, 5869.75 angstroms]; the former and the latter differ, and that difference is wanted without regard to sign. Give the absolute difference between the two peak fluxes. 0.045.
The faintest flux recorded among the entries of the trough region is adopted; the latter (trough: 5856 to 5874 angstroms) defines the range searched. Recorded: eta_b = 9.493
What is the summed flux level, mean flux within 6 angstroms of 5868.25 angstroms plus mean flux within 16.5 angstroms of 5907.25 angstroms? 19.3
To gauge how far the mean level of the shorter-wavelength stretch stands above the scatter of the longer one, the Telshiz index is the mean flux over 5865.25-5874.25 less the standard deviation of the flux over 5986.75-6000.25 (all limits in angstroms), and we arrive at 9.81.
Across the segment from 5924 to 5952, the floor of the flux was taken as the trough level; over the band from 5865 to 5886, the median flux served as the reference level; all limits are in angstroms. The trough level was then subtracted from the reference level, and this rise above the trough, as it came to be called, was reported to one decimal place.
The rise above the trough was 0.3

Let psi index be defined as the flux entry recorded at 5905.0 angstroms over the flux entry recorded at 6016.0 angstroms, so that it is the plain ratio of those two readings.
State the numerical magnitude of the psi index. 1.03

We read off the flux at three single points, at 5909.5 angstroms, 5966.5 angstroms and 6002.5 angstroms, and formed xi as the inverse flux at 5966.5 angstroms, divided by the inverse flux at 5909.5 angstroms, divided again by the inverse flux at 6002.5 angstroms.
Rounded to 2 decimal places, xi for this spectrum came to 9.76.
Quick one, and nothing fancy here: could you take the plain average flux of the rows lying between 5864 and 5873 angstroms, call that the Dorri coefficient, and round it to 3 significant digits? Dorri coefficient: 9.81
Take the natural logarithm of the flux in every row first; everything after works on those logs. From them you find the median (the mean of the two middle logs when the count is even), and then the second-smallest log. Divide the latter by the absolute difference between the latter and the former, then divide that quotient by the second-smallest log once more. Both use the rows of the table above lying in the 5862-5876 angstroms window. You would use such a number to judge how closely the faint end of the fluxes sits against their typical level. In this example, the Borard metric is 86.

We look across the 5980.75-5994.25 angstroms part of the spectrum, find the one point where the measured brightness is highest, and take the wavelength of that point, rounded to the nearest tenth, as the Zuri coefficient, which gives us 5992.0 angstroms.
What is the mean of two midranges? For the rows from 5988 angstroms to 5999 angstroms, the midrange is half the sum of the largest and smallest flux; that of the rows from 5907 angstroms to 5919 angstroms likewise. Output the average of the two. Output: 9.72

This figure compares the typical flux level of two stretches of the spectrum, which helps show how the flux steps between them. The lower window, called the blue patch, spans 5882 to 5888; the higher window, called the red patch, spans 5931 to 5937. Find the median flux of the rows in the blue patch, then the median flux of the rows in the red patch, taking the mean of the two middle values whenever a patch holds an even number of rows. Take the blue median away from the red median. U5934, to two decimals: -0.05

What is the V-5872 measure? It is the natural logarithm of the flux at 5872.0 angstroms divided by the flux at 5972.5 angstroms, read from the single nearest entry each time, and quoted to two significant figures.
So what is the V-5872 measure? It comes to 0.012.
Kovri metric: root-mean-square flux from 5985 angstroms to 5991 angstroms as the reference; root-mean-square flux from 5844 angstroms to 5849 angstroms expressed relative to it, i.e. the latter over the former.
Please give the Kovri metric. 1.03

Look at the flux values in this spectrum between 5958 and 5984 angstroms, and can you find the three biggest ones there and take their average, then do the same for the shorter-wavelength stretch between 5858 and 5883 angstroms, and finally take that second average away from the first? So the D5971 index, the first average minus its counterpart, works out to -0.15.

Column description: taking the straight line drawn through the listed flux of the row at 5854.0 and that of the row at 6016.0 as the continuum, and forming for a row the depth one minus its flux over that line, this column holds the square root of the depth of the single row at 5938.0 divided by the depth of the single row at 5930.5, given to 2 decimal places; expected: 1.85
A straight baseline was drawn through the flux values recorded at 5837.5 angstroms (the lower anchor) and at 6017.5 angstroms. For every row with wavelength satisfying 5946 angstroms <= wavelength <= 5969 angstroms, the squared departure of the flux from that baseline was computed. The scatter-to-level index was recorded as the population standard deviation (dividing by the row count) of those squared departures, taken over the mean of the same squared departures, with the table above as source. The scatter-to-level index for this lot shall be 0.82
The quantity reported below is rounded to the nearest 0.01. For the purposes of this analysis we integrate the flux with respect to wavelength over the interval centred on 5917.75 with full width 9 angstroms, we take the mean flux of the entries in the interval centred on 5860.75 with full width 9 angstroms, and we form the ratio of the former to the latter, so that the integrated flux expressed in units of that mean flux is 9.07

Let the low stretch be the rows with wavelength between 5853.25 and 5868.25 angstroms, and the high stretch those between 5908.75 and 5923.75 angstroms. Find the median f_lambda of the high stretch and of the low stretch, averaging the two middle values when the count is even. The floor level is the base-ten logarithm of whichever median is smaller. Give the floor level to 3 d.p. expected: 0.986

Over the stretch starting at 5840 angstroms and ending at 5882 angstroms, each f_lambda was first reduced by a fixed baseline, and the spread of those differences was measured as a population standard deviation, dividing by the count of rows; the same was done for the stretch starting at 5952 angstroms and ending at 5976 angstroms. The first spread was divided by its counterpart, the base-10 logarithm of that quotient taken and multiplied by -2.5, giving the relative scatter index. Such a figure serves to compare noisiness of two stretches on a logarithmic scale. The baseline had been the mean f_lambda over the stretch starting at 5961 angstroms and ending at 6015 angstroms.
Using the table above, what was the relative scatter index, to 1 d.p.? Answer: -0.7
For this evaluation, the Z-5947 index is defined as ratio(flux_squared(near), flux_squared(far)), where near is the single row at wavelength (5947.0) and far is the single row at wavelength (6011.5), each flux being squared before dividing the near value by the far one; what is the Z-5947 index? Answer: 0.99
